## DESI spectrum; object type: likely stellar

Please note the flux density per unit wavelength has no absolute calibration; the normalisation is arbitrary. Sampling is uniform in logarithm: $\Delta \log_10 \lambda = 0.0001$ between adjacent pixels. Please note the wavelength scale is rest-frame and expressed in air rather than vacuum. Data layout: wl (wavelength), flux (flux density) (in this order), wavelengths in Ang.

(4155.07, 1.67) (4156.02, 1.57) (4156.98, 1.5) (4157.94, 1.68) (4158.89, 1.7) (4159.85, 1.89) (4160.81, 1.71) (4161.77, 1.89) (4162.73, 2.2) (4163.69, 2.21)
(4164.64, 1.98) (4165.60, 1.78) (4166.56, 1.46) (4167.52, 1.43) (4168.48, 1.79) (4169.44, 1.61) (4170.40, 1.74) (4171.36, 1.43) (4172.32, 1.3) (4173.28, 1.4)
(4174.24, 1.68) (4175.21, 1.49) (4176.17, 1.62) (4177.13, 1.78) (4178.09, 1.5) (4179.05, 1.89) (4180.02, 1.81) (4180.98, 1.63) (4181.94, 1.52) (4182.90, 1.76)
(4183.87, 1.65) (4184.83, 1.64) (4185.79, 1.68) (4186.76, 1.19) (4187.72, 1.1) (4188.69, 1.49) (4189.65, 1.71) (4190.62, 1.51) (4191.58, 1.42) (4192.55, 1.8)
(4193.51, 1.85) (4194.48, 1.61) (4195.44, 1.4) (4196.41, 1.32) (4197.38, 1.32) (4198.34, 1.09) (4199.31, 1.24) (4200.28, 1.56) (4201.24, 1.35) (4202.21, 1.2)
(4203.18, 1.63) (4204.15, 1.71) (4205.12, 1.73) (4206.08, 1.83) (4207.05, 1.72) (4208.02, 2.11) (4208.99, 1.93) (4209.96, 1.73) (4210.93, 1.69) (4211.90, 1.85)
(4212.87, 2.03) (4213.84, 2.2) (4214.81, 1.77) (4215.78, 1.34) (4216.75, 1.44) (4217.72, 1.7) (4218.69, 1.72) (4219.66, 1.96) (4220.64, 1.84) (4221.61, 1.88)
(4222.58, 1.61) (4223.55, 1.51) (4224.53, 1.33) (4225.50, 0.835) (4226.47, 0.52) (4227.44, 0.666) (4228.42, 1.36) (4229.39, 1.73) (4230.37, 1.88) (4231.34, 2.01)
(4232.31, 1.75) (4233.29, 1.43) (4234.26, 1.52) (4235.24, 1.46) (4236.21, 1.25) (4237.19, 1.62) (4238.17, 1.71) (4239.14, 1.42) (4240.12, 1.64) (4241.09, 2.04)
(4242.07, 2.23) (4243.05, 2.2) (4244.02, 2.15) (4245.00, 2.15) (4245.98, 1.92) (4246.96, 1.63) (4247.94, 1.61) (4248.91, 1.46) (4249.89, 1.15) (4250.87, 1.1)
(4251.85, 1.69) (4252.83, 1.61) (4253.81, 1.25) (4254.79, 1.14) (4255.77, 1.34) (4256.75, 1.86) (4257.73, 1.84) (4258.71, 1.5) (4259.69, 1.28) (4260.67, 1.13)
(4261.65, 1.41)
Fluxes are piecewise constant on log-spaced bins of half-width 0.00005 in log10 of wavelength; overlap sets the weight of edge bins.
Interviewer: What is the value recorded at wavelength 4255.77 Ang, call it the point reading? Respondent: 1.34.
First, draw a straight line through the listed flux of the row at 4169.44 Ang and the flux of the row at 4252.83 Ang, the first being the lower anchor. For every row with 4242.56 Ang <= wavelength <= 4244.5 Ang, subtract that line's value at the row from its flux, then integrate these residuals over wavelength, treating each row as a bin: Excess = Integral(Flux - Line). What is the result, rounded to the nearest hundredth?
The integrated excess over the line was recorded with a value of 1.10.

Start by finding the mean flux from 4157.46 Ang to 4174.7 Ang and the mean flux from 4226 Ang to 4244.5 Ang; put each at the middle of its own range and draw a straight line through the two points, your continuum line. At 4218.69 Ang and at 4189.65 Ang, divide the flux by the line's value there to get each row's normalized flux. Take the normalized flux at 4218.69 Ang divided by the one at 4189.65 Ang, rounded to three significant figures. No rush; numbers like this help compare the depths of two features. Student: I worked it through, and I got 1.03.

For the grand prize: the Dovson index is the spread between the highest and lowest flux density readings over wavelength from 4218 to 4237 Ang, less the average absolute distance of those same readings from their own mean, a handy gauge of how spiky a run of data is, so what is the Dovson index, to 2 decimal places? 1.17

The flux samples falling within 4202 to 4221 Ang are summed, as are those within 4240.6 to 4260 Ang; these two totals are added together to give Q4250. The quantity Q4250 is 68.3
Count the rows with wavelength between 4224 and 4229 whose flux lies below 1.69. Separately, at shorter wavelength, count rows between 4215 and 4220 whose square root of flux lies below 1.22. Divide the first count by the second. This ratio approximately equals 2.50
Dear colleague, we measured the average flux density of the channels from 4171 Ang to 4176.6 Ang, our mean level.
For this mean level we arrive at 1.49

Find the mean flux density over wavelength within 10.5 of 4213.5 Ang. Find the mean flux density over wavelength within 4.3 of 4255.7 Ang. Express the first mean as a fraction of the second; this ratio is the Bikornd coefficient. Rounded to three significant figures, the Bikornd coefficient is 1.18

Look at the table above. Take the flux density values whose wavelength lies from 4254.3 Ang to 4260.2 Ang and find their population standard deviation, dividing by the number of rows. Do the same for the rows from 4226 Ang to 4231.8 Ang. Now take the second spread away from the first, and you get -0.3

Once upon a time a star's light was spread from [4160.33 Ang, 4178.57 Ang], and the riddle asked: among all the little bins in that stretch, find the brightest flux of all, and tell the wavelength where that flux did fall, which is 4163.69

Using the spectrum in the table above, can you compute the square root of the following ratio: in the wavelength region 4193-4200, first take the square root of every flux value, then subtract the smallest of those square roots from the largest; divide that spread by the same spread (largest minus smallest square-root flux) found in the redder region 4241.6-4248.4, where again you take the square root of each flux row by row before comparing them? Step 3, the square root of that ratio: 1.2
